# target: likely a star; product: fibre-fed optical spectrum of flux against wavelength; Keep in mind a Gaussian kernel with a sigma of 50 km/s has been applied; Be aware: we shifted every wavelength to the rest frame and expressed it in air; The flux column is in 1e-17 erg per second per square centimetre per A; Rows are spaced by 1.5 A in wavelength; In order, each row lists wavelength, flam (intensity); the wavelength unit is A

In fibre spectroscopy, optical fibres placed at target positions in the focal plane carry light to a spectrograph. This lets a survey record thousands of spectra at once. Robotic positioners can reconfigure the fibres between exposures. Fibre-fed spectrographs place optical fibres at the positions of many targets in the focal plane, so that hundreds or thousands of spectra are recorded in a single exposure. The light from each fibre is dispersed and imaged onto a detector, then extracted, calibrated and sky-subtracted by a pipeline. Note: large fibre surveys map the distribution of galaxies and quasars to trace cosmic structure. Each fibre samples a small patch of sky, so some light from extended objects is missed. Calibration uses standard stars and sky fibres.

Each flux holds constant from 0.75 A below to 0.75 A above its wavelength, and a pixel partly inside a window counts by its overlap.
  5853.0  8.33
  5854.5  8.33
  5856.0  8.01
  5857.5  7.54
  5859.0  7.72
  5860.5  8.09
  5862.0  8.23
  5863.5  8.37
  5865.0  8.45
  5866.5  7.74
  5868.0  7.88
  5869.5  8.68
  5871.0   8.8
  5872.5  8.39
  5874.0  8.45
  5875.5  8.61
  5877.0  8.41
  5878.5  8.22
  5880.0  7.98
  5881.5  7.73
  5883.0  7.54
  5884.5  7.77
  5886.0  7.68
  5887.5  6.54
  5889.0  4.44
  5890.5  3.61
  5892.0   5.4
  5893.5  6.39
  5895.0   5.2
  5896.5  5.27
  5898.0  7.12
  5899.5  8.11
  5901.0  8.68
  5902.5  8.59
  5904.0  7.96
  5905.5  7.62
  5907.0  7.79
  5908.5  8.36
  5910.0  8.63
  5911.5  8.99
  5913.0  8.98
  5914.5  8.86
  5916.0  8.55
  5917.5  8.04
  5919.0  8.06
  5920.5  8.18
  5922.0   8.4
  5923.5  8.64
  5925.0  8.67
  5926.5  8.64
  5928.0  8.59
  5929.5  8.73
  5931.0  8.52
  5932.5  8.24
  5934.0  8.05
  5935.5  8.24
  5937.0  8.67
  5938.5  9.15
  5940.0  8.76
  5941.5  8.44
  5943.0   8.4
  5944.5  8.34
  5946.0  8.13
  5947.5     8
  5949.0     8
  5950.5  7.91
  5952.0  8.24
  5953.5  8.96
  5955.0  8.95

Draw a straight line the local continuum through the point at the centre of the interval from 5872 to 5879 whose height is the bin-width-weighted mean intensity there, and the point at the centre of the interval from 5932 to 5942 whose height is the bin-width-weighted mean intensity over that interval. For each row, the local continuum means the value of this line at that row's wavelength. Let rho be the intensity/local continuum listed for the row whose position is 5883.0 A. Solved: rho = 0.89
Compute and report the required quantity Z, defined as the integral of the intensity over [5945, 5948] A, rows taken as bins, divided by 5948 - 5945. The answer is 8.1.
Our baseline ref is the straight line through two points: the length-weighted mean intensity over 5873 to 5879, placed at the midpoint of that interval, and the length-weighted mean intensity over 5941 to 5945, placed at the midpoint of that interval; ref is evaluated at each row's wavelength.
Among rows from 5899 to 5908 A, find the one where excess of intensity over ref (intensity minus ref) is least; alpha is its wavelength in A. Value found 5905.5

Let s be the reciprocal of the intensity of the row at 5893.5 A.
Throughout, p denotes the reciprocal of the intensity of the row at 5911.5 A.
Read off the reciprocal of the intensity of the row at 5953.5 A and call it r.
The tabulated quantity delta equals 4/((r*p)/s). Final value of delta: 50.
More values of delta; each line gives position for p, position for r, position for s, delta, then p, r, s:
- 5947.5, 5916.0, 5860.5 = 34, 0.125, 0.117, 0.1236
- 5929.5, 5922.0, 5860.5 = 36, 0.115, 0.119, 0.1236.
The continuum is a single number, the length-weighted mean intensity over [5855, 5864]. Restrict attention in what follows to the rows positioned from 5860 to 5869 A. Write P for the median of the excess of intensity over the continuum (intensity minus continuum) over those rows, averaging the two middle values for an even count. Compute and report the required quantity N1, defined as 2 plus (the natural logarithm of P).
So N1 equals 0.2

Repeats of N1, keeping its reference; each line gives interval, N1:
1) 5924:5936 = 1.4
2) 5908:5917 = 1.7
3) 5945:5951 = -2.9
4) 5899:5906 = -0.1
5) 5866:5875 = 1.2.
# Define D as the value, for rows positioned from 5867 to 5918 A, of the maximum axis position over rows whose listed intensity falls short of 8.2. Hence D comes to 5917.5 A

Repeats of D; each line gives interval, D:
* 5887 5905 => 5904.0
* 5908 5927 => 5920.5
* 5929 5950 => 5949.0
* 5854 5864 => 5860.5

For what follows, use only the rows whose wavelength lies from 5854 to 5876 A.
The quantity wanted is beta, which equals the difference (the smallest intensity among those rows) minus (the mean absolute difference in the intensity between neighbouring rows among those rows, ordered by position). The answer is 7.2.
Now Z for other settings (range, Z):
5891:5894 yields 5.7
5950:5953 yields 8.2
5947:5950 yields 8.0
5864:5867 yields 8.1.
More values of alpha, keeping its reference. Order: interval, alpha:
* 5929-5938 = 5934.0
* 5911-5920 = 5917.5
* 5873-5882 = 5881.5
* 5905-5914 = 5905.5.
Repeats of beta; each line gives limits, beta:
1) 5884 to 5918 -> 2.9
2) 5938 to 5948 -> 7.8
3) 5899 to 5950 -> 7.4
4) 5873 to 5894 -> 3.0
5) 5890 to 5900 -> 2.5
